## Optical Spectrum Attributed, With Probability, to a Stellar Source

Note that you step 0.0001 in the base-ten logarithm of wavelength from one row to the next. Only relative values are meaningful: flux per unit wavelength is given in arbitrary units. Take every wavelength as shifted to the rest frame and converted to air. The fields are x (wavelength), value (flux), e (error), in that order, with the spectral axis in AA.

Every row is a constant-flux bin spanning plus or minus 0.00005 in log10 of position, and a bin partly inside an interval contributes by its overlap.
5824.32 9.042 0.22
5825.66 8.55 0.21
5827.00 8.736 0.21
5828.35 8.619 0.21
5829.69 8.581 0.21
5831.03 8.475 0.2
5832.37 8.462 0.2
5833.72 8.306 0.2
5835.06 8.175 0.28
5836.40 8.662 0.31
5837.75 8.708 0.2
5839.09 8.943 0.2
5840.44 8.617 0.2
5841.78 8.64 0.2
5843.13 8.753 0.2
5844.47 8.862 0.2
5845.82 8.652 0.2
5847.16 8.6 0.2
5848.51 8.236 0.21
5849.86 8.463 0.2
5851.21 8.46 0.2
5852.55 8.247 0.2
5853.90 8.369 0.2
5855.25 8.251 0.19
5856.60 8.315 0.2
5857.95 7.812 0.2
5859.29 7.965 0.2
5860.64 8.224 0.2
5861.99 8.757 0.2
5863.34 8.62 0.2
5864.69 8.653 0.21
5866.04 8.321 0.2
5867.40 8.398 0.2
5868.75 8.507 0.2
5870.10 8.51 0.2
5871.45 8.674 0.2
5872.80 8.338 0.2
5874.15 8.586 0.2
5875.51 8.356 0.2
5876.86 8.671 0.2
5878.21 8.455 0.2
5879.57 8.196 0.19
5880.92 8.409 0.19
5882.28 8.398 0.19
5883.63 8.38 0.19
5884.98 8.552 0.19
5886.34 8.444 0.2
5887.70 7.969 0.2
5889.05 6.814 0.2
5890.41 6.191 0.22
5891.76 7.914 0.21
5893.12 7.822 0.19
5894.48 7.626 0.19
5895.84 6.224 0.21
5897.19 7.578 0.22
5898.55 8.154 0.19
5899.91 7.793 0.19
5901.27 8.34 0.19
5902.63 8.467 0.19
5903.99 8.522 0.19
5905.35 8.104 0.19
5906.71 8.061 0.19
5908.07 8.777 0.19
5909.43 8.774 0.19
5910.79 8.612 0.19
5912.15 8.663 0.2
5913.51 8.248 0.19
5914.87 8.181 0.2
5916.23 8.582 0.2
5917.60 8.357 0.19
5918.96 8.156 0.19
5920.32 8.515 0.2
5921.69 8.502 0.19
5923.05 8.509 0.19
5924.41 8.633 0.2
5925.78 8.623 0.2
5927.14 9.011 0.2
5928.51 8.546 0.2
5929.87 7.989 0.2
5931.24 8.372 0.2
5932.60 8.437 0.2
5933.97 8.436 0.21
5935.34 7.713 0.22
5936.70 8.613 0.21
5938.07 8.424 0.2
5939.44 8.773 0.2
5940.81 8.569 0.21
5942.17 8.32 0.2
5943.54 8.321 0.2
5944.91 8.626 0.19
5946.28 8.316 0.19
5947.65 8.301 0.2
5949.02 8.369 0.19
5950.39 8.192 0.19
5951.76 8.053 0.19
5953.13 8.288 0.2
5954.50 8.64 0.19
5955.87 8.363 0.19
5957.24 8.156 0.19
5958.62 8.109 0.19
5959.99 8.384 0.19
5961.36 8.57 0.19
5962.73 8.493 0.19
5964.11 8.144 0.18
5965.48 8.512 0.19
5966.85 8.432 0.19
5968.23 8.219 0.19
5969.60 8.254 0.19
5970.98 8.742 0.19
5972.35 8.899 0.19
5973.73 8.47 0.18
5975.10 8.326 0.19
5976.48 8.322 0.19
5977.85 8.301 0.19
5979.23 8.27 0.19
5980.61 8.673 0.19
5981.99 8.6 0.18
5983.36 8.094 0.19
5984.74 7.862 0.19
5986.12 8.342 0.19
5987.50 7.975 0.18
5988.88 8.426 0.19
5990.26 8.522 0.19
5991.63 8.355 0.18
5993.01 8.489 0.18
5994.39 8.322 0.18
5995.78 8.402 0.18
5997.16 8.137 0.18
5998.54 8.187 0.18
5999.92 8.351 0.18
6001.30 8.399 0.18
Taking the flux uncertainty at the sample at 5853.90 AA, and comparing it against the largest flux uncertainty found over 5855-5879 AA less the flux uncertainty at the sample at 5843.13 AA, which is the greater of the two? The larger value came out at 0.2000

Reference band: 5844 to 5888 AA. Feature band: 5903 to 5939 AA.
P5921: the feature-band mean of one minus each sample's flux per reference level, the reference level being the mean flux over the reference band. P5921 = -0.003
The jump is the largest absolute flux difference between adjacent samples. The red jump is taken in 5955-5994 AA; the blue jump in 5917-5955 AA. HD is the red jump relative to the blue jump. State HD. 0.56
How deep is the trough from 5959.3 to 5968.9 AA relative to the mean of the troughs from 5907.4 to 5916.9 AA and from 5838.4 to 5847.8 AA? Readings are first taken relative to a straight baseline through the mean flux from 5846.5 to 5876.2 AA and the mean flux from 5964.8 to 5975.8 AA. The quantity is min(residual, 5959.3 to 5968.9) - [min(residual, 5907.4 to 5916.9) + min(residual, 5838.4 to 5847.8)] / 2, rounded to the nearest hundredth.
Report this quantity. -0.31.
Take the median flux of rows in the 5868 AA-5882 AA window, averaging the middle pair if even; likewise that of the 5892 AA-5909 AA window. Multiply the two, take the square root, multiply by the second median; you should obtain 66.9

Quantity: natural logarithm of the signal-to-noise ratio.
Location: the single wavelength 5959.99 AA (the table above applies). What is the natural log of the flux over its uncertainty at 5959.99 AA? 3.79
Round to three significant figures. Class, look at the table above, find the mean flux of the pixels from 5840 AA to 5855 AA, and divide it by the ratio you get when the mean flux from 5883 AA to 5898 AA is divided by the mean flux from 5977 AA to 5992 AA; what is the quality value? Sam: 9.34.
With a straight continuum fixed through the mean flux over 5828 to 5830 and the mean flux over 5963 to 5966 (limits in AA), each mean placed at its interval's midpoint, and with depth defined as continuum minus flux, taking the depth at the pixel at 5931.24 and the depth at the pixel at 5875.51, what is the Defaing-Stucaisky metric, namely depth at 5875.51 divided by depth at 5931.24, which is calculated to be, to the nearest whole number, 6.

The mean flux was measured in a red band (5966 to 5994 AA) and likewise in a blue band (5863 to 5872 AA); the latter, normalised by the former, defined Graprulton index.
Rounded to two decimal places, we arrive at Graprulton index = 1.02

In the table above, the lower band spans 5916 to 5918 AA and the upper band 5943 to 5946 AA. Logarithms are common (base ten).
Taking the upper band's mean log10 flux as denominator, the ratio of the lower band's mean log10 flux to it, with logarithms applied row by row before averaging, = 1.00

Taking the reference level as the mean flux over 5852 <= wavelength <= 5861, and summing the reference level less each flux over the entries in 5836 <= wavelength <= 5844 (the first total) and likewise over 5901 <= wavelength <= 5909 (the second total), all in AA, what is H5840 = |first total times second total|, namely 4.2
